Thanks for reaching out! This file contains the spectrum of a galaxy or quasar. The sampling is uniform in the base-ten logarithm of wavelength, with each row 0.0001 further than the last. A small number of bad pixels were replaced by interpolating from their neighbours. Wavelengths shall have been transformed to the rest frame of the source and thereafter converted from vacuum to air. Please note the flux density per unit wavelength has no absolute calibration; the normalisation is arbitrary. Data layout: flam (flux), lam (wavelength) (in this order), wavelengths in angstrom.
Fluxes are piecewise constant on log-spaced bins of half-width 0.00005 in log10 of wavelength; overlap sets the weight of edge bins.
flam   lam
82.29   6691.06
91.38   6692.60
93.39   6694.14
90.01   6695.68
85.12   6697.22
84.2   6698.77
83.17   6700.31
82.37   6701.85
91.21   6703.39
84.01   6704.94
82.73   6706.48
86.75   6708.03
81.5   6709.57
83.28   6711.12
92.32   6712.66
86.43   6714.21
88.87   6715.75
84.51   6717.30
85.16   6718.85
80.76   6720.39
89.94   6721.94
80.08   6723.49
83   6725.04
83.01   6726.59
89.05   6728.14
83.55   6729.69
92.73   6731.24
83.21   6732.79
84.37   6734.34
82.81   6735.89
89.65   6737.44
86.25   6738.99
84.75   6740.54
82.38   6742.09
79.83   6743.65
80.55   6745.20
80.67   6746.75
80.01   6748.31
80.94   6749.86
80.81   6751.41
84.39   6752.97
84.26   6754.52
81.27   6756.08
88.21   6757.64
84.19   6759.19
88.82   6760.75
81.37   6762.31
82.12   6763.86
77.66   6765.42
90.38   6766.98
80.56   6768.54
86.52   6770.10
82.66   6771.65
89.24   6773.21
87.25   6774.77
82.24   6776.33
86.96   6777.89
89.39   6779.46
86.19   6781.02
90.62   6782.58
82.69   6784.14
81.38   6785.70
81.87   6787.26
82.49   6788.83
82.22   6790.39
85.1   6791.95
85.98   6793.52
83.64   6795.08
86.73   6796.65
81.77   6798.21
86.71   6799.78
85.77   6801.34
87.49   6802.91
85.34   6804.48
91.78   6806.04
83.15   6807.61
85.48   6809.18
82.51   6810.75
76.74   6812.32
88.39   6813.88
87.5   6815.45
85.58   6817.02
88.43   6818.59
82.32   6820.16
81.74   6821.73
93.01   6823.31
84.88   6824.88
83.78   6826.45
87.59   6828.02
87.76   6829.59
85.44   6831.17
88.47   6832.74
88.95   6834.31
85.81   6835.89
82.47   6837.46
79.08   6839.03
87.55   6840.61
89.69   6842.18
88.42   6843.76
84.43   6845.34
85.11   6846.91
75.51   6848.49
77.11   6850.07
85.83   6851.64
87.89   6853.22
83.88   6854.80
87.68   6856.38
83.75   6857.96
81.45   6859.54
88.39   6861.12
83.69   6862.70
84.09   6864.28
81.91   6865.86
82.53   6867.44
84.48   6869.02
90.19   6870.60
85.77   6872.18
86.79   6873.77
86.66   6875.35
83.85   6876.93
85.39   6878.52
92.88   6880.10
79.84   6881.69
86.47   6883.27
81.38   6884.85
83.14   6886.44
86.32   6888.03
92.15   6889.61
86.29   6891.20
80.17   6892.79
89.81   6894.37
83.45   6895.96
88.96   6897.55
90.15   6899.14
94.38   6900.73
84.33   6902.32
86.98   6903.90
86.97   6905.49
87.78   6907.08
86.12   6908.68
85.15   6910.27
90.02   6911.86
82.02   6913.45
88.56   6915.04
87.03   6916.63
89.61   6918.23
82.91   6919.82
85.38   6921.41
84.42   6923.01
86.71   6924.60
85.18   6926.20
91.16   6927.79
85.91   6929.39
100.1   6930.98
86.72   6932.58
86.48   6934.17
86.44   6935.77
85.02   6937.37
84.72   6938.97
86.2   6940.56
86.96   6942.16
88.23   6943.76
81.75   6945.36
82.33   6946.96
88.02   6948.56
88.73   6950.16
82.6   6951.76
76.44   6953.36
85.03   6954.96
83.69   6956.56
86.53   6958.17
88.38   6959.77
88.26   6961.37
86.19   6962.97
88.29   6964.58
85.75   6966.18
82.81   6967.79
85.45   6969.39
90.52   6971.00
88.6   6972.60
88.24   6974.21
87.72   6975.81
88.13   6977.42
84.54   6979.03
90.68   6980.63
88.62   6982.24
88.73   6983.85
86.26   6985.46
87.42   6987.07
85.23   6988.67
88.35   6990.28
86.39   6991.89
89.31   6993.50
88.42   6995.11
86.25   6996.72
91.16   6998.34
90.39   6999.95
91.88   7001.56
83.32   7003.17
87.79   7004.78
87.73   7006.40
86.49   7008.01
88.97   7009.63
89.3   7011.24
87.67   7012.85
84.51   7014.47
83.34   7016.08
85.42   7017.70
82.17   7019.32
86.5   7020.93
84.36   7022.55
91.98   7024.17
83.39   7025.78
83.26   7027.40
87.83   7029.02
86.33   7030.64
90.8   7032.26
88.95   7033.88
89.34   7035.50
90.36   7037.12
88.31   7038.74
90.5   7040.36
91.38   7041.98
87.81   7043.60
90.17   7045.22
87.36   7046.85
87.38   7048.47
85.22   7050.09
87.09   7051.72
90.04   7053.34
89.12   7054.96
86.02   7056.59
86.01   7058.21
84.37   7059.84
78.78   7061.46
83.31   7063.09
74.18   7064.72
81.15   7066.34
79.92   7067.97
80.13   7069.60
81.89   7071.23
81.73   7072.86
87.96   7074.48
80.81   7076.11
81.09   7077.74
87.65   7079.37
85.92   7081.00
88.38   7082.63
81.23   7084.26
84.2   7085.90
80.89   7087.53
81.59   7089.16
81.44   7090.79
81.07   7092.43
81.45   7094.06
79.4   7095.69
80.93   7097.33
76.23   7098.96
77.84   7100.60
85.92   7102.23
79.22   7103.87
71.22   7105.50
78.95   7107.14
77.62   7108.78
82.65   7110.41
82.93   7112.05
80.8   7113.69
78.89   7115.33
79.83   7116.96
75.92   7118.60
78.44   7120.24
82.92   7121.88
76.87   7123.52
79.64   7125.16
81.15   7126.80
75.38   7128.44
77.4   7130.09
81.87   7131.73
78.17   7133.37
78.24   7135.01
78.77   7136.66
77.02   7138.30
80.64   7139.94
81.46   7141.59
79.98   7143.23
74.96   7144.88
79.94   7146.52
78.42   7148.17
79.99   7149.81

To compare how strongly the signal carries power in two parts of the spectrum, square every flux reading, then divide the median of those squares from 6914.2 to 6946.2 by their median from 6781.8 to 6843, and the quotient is 1.02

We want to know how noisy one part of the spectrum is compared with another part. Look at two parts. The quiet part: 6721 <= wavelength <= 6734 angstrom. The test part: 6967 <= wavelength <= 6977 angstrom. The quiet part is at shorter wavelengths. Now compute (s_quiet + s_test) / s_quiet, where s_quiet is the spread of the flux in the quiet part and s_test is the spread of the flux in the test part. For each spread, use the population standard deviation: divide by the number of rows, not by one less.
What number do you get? 1.6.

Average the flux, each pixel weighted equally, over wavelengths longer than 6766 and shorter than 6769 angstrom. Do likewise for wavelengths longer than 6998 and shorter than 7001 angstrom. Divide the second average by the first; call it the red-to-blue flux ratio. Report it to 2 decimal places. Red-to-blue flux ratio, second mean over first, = 1.06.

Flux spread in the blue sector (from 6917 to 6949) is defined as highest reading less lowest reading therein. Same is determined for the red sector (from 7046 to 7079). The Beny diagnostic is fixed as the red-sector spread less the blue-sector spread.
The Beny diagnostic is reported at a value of -2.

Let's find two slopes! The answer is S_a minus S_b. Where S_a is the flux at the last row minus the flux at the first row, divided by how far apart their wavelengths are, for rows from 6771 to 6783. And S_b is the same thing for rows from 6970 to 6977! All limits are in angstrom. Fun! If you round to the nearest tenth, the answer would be 1.3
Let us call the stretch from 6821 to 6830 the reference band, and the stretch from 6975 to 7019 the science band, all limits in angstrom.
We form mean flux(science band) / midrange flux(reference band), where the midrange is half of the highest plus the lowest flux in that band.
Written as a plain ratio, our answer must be 1.00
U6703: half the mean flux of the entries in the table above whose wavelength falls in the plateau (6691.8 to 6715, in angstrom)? 43.3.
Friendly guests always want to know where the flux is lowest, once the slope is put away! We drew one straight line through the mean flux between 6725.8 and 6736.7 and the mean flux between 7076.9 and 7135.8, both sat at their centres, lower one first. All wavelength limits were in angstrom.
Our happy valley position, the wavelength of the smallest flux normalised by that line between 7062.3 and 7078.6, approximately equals 7064.72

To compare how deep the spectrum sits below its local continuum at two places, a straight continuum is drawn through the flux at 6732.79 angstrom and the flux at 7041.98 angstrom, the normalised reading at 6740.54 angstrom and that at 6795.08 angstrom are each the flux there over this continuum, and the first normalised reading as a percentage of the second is 103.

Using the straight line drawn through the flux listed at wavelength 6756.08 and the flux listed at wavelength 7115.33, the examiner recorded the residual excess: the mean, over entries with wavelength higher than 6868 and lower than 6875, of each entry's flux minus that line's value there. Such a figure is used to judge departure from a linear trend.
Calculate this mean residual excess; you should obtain 6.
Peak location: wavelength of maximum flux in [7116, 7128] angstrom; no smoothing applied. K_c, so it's 7121.88 angstrom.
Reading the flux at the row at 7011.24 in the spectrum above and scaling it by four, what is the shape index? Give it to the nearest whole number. 357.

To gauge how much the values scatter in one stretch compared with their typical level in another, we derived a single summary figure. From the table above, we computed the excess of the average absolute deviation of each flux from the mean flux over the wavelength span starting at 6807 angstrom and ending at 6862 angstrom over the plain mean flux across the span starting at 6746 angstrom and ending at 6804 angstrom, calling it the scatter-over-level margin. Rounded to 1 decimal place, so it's -81.3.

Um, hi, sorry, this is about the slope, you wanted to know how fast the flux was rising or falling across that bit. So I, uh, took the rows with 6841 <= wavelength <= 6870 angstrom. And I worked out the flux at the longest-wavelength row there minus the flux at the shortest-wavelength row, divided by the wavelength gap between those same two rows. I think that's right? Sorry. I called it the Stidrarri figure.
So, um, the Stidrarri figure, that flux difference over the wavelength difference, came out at -0.19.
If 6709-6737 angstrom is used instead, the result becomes 0.05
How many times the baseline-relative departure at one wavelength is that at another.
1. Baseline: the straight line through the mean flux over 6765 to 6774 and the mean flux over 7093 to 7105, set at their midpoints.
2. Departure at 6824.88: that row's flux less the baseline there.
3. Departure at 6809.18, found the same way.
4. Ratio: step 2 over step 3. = 0.7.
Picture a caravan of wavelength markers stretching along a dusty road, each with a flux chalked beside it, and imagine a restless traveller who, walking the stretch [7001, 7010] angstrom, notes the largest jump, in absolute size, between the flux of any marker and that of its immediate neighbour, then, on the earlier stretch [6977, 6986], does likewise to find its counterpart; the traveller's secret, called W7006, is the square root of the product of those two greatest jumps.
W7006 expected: 7.2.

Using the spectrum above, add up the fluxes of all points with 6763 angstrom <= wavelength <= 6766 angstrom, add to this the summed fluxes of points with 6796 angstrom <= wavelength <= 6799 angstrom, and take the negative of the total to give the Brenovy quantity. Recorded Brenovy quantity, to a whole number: -328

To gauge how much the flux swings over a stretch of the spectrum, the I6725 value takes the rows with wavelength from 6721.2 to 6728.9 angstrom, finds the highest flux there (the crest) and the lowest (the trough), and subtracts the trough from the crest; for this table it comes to 10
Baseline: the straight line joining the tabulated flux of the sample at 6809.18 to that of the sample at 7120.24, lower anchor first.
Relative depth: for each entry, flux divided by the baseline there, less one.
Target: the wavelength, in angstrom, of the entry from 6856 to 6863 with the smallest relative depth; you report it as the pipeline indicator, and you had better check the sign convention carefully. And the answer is 6859.54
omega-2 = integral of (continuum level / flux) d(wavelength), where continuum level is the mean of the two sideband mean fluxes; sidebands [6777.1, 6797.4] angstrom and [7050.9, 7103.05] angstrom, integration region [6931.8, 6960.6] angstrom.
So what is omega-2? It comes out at 28.4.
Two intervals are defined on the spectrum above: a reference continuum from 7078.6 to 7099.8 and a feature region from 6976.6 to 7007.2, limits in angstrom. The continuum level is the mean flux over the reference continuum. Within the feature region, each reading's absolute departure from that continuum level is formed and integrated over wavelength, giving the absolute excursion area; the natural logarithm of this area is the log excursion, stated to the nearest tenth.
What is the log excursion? 5.1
